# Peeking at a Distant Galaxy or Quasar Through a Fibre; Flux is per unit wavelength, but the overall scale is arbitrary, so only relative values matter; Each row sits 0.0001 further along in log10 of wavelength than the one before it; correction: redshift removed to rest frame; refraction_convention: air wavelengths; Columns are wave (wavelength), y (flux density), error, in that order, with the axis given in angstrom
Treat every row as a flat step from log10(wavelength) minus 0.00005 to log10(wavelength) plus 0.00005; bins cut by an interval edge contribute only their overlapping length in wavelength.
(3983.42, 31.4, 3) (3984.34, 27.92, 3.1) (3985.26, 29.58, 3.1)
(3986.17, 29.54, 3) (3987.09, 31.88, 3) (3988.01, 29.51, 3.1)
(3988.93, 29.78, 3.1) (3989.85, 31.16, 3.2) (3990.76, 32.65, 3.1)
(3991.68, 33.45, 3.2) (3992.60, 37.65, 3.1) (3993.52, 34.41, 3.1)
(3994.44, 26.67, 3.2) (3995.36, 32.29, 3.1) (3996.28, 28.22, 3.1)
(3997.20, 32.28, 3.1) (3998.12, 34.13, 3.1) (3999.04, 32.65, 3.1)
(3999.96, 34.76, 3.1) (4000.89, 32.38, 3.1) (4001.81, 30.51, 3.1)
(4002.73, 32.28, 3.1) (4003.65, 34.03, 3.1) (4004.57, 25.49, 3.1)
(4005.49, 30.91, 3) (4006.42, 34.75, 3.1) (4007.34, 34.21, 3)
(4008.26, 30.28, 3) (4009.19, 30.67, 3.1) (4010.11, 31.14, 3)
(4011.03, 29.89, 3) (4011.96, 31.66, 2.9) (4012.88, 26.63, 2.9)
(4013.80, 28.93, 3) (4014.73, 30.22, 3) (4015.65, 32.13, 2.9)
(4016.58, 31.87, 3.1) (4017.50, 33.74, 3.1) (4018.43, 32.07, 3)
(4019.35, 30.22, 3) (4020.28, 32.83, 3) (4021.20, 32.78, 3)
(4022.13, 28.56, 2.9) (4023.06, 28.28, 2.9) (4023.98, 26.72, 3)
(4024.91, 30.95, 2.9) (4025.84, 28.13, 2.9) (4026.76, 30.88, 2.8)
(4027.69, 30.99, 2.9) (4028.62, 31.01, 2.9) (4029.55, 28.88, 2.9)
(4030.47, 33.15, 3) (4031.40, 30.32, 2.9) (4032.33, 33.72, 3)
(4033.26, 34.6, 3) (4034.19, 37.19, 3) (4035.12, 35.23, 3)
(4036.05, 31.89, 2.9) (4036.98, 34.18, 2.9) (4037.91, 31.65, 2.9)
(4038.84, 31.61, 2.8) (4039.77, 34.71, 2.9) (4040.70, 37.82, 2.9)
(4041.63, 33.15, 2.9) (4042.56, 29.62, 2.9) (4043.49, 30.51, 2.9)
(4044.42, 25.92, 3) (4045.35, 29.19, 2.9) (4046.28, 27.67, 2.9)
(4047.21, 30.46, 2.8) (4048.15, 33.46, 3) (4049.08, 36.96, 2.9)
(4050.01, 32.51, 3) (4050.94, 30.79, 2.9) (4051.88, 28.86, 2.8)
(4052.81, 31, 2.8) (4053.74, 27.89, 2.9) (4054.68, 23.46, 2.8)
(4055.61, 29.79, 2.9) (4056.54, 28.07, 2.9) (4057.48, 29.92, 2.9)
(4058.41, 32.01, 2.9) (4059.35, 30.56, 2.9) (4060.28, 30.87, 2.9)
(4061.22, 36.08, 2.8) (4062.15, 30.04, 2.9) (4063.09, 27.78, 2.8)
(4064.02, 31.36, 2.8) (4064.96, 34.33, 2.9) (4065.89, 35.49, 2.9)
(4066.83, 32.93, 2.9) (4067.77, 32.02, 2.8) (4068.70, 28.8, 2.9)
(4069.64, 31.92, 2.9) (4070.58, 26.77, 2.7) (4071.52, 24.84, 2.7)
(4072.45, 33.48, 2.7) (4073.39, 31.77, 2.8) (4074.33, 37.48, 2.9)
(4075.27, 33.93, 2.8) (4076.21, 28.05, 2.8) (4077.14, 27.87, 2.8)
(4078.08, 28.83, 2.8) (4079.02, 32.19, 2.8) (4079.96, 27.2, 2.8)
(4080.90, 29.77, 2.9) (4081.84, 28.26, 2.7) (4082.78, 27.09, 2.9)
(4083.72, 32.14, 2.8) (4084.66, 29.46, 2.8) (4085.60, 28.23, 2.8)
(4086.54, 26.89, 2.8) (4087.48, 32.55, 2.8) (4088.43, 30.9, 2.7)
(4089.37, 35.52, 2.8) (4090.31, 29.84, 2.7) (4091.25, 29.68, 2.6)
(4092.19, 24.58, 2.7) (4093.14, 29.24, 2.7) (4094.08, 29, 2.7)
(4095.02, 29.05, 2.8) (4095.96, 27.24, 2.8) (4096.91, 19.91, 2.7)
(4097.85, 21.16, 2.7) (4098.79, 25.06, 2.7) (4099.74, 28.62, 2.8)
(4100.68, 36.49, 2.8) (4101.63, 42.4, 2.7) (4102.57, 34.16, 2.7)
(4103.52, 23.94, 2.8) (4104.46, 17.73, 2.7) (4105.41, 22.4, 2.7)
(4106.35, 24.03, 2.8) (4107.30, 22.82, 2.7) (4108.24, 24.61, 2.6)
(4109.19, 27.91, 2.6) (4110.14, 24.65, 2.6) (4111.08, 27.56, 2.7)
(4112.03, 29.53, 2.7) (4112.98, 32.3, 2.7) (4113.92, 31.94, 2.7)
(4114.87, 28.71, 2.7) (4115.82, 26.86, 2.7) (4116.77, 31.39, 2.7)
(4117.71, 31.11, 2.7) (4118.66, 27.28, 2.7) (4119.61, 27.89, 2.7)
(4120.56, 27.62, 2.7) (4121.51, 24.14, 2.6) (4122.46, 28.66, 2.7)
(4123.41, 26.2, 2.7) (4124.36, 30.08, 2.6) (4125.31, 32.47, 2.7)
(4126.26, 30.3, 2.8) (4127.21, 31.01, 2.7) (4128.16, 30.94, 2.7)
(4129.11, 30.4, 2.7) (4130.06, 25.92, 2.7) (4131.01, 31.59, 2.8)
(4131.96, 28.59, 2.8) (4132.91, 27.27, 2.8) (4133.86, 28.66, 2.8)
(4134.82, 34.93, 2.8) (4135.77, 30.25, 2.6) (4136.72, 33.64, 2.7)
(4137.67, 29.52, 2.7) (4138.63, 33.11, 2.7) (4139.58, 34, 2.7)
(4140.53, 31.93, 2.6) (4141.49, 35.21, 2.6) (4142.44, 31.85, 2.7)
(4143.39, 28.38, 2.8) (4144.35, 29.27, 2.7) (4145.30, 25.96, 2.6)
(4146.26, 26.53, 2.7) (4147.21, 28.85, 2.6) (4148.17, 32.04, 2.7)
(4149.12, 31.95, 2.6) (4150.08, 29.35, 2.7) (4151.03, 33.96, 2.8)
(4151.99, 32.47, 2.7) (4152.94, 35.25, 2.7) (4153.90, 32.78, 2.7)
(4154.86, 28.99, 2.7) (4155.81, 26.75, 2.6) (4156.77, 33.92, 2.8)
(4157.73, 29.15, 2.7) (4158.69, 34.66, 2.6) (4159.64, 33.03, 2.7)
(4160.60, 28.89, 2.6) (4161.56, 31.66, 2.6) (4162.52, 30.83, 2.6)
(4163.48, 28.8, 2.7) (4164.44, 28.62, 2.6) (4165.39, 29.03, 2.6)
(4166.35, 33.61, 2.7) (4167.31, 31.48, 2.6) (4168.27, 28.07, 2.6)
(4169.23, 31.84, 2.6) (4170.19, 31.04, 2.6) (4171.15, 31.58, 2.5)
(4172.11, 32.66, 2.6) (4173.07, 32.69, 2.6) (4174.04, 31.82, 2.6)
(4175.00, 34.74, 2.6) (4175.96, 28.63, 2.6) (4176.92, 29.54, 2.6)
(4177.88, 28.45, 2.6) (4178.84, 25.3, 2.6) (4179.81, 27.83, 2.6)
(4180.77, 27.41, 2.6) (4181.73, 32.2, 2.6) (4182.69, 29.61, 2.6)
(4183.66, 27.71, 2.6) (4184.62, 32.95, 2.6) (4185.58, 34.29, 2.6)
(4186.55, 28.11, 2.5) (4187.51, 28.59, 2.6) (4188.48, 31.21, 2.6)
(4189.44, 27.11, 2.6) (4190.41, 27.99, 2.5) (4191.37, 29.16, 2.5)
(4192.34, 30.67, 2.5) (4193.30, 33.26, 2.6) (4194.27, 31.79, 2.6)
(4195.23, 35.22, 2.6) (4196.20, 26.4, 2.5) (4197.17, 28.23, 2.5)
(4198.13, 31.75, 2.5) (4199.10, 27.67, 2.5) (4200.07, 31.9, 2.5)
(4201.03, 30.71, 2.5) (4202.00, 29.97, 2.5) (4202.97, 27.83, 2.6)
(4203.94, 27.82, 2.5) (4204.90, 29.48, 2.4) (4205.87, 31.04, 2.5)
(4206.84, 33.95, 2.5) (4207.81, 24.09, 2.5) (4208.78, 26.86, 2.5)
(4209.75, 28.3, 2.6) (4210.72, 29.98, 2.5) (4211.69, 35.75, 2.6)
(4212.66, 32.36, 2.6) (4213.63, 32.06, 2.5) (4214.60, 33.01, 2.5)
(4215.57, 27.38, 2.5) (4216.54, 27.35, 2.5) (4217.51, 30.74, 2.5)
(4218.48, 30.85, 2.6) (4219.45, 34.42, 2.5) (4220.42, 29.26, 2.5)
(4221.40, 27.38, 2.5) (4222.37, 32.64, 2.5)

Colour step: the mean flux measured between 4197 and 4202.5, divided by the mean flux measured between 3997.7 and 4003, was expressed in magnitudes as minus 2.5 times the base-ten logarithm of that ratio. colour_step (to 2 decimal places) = 0.09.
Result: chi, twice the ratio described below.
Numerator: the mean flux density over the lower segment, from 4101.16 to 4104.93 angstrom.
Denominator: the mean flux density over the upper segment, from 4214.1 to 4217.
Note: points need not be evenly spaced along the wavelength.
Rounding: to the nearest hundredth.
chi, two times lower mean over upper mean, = 2.02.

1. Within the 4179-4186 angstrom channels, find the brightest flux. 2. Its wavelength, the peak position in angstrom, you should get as 4185.58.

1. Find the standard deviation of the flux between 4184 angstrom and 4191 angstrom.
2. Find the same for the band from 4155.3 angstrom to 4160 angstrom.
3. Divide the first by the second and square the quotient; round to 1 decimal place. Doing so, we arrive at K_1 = 0.7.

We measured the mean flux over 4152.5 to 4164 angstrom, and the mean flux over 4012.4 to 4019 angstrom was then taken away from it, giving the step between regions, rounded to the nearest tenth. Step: 0.4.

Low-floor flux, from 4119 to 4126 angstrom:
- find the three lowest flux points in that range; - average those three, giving 26.0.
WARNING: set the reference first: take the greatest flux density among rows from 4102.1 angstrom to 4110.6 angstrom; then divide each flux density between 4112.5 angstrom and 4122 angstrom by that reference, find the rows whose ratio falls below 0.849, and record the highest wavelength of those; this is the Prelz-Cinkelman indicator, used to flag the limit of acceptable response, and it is 4121.51 angstrom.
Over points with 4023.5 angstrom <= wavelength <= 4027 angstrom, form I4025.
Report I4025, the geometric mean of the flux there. 29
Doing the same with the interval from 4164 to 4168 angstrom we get 31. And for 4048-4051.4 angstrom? 33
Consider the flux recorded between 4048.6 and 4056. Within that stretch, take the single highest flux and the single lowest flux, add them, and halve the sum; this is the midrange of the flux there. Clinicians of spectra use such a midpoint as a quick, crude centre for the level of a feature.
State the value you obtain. 30.2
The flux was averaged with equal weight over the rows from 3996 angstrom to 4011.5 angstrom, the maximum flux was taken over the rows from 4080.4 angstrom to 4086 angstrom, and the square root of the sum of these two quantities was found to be 7.99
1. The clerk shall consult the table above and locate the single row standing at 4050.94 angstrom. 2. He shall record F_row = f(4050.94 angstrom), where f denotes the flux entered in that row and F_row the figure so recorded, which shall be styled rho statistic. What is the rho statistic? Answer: 30.79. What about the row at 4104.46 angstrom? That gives 17.73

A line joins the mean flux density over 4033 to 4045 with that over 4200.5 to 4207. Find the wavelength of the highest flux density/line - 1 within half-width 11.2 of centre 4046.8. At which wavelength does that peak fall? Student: 4040.70 angstrom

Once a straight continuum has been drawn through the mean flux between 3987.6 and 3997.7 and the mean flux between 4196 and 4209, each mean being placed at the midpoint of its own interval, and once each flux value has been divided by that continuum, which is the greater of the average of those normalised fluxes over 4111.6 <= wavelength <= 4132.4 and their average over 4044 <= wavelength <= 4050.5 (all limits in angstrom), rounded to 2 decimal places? 1.00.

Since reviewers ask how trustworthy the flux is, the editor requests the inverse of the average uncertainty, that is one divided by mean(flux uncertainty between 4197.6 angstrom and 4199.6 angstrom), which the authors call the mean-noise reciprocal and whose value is 0.40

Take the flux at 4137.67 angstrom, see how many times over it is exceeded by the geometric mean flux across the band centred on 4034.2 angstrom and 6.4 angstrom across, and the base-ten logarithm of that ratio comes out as 0.06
